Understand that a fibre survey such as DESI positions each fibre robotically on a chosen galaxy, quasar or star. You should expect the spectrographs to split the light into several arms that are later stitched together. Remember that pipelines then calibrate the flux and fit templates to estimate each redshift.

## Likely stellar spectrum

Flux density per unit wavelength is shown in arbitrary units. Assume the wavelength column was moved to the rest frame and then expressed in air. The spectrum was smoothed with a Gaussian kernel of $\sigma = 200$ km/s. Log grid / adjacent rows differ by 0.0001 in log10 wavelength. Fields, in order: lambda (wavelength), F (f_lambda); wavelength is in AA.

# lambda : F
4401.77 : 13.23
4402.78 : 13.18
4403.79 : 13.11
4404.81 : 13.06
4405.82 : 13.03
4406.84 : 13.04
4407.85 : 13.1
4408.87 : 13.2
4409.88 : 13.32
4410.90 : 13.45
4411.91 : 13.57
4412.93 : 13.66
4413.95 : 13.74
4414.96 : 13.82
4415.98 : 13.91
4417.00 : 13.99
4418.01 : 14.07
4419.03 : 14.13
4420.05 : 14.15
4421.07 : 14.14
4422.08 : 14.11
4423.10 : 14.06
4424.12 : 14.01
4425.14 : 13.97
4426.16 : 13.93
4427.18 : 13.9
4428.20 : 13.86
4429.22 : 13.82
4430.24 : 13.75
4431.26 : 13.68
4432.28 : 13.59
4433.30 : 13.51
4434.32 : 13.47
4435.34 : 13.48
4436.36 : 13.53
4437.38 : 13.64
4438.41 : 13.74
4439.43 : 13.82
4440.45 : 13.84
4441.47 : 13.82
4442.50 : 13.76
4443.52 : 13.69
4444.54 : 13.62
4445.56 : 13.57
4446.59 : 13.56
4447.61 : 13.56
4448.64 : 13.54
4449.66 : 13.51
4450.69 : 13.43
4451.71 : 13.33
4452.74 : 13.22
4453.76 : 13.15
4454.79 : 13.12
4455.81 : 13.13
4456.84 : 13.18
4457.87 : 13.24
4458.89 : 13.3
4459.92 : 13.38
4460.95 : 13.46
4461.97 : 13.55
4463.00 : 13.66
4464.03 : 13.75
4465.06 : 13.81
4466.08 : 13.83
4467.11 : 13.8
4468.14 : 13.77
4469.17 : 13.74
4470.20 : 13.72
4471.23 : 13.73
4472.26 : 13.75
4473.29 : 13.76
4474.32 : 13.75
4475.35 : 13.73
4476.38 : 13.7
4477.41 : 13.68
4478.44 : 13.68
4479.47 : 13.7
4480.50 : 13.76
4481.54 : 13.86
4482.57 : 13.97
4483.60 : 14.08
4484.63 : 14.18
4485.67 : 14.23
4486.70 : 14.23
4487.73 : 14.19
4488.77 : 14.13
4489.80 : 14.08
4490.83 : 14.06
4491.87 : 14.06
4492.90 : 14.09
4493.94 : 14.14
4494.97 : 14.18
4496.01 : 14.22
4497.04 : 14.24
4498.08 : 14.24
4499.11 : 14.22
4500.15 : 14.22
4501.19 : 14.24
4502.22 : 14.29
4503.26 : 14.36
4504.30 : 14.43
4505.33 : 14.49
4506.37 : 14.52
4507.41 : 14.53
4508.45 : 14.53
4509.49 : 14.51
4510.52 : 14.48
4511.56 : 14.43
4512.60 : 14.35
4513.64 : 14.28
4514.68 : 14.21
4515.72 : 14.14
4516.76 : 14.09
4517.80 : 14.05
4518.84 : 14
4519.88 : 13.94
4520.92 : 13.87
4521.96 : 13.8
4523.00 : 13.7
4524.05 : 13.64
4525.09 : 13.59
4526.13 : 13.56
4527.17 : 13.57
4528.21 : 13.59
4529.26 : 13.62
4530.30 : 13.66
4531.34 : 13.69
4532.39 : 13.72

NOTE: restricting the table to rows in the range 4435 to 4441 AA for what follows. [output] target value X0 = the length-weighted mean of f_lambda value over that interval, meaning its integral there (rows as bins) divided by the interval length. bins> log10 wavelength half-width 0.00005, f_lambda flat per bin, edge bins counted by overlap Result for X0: 13.7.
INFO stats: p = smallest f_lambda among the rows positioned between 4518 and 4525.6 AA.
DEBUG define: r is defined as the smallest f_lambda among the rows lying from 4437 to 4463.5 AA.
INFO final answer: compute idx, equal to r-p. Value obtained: -0.5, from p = 13.59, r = 13.12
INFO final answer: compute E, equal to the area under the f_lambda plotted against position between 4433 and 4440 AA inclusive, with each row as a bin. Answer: 95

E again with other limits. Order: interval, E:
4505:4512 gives 101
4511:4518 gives 100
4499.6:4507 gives 106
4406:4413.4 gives 99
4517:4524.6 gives 105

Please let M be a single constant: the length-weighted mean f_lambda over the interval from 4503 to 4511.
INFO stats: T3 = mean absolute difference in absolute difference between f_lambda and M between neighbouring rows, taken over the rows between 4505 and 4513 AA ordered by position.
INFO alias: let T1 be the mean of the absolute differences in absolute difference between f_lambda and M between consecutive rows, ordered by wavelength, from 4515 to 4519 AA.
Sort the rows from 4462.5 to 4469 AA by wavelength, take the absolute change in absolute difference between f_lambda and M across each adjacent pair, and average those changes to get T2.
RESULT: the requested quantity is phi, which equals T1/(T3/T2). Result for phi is 0.08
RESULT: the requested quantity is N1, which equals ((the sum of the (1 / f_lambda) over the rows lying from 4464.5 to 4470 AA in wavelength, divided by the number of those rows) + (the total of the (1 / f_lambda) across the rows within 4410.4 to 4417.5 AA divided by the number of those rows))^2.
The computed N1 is 0.0211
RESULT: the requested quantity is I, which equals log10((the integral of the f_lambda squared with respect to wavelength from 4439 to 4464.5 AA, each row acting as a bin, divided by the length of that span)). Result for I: 2.26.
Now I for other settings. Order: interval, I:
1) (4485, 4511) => 2.31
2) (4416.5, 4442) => 2.28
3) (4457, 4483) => 2.27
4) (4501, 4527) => 2.30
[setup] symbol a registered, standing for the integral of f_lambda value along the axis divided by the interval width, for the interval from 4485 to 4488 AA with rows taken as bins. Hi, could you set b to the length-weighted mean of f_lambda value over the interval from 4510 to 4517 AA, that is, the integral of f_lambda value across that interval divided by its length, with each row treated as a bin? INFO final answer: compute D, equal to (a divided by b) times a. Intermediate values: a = 14.2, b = 14.3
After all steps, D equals 14.1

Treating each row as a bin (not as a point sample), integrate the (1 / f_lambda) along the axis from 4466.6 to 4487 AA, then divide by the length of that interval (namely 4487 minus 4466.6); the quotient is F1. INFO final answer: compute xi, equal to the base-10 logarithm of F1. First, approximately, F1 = 0.0723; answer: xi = -1.14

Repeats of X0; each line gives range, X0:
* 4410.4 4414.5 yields 13.6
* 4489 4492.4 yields 14.1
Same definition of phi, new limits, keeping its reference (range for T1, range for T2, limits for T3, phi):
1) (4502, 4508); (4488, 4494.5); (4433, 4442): 0.03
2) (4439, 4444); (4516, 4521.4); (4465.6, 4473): 0.10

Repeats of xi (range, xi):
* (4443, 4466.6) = -1.13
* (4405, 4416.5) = -1.13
